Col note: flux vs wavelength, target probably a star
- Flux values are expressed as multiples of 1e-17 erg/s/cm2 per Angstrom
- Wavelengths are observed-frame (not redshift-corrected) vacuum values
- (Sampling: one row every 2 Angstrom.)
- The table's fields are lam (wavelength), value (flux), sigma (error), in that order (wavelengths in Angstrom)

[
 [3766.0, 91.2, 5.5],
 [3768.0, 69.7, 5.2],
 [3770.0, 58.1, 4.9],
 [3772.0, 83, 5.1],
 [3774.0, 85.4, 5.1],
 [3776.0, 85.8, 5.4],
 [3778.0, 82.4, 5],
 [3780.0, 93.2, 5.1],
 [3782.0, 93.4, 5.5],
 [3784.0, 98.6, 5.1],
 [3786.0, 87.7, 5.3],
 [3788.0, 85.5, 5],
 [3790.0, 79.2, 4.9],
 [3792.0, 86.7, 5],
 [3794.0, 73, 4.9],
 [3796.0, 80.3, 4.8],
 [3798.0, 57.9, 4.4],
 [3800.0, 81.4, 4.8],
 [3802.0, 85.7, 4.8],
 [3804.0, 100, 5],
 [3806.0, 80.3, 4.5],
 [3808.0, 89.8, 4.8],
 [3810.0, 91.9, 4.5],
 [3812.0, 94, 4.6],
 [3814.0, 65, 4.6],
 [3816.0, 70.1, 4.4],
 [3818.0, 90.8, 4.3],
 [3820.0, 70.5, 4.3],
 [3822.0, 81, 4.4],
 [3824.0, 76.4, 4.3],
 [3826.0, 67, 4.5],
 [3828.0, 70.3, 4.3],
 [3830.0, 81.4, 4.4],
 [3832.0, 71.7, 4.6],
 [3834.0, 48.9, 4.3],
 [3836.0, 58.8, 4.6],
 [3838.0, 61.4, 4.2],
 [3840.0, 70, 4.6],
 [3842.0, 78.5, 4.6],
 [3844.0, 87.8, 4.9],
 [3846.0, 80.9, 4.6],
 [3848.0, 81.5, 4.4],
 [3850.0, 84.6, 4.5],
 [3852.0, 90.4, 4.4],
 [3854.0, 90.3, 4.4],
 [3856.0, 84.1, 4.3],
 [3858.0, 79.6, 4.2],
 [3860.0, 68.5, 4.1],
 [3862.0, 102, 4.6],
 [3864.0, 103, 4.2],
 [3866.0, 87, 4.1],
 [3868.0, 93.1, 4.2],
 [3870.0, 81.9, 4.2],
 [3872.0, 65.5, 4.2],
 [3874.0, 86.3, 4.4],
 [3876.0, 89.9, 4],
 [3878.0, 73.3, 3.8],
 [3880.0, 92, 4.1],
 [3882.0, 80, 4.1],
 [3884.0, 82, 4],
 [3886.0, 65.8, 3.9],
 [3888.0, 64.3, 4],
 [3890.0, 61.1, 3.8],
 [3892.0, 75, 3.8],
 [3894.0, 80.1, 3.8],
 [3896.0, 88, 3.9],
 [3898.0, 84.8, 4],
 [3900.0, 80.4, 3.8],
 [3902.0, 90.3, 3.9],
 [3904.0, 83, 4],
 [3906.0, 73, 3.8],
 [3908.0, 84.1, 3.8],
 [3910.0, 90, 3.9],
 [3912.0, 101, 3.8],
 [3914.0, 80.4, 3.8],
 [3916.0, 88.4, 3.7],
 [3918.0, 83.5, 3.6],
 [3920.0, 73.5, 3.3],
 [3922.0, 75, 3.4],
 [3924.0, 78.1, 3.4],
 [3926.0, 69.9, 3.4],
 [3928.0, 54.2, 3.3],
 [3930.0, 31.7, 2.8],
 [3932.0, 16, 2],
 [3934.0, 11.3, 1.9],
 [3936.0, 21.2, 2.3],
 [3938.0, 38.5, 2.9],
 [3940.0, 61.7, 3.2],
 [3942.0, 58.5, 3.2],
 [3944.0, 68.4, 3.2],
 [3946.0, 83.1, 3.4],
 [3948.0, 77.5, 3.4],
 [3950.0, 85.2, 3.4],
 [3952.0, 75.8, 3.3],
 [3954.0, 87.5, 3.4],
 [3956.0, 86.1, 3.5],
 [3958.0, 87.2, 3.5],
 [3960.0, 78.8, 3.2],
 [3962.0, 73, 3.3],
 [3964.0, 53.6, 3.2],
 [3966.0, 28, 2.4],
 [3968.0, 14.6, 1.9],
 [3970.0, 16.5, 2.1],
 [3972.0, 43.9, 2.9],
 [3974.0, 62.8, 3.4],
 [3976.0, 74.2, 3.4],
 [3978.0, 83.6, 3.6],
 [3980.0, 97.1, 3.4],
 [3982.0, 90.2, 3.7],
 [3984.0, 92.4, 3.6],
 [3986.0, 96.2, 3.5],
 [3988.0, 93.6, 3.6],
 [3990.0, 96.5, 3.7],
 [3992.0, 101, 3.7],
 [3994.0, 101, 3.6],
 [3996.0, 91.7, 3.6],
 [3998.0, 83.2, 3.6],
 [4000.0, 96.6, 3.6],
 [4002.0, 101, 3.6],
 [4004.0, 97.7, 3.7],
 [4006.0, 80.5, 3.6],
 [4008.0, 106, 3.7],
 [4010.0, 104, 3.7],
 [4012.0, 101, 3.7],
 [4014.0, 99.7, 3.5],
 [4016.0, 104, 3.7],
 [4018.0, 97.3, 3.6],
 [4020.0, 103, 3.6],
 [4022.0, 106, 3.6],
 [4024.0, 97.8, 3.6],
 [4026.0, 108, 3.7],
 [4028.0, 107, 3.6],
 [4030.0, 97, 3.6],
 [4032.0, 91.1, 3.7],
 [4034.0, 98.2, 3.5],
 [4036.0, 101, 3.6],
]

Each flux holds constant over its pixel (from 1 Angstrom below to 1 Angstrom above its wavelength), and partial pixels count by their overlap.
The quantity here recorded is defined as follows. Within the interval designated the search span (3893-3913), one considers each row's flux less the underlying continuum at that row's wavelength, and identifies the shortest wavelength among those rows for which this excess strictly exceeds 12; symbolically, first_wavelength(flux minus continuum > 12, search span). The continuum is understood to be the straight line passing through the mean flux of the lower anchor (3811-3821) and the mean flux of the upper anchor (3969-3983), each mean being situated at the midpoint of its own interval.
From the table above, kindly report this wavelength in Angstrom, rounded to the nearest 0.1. 3896.0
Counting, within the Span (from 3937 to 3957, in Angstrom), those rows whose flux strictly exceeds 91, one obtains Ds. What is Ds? 0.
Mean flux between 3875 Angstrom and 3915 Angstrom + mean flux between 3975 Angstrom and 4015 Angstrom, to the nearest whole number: 175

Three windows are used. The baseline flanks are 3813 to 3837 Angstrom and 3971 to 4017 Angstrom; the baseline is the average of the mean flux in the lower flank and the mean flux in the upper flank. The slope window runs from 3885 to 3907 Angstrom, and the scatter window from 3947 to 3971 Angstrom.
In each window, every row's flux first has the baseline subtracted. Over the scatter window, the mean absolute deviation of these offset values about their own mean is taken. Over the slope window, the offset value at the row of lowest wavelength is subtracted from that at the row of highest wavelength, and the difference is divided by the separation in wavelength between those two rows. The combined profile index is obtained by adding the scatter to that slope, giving 24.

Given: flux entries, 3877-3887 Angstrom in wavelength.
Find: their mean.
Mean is 79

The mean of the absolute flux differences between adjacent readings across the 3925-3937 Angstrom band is 13.7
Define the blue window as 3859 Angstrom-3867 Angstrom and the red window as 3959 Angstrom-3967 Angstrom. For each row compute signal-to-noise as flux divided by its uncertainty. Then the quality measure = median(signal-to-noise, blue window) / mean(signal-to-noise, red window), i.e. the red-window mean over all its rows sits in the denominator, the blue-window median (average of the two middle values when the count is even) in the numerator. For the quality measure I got 1.15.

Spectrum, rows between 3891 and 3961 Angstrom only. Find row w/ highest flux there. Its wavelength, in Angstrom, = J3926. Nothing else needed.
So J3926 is 3912.0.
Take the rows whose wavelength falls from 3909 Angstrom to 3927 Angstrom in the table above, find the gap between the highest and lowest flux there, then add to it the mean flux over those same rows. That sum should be 113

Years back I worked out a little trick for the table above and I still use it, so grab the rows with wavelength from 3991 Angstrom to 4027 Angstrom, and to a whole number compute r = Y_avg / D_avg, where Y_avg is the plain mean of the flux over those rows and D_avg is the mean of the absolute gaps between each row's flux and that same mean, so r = 19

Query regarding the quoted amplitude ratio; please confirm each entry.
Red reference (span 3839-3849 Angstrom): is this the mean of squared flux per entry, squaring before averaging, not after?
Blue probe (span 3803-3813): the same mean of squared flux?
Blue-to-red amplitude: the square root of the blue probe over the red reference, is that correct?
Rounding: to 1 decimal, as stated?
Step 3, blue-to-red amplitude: 1.1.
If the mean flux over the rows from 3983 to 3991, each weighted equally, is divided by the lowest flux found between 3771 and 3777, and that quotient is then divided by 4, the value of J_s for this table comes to 0.29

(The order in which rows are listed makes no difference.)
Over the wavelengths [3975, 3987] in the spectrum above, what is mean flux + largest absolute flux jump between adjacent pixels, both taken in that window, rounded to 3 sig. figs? 102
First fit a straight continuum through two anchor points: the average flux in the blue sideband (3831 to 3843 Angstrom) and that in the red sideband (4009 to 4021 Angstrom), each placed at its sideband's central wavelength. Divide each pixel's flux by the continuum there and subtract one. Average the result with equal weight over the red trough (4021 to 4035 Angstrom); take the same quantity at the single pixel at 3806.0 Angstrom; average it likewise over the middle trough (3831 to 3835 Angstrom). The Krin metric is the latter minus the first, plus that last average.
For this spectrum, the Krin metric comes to 0.35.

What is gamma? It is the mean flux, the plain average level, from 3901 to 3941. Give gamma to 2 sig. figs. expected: 65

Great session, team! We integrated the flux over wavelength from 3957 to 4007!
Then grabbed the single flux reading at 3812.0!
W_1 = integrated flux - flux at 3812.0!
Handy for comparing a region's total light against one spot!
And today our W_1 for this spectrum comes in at 3776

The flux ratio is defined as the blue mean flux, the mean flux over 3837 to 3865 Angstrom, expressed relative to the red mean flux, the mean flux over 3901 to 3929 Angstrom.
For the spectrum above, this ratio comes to 1.0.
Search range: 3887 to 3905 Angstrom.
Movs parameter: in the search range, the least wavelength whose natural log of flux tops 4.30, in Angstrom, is 3892.0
